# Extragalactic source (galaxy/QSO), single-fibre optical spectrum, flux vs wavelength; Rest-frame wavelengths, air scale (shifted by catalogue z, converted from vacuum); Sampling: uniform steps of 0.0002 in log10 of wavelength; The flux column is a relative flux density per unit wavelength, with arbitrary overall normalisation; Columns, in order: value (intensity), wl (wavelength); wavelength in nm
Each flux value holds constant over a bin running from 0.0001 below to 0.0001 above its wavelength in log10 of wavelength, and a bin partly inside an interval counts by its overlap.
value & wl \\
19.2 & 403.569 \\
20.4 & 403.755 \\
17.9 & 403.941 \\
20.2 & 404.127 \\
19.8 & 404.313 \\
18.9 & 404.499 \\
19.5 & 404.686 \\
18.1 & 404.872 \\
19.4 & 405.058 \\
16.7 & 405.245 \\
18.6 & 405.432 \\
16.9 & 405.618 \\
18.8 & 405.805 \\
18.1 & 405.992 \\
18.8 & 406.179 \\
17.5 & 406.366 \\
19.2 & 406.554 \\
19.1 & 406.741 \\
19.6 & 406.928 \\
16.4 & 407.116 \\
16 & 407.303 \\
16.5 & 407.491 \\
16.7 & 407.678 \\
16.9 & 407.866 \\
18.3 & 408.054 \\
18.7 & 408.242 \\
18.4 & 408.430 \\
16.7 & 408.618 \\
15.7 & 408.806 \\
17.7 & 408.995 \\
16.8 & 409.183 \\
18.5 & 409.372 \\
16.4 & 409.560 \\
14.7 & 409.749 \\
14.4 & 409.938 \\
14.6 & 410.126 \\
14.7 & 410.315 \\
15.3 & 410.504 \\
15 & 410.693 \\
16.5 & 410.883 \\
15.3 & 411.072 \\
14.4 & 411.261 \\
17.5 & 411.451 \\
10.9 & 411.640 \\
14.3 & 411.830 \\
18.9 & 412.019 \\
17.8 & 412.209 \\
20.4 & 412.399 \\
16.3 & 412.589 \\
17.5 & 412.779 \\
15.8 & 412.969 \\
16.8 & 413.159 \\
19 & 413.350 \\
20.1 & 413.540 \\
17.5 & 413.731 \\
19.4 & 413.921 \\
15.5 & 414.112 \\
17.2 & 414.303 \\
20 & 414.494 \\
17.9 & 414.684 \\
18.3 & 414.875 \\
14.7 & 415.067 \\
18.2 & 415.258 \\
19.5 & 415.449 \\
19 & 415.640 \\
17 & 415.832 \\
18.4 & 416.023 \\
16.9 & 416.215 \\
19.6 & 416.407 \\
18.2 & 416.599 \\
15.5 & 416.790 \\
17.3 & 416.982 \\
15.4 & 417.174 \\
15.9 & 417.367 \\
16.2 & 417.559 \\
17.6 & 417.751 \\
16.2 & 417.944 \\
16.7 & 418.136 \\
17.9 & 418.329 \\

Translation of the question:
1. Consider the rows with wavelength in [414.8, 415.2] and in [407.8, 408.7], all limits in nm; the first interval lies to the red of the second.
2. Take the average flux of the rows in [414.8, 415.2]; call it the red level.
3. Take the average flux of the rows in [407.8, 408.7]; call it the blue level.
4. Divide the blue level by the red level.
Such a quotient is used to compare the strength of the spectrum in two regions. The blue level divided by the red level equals 1.08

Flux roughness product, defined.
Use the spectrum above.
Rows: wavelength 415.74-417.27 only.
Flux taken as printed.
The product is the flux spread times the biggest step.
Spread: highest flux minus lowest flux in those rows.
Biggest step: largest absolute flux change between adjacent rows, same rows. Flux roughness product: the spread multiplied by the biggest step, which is 11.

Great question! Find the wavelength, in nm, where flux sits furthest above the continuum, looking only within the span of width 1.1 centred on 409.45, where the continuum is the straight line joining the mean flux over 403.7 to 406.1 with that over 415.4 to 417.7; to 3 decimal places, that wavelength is 409.372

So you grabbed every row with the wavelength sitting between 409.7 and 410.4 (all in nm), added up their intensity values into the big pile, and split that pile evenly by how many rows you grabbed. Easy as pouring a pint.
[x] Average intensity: 14.6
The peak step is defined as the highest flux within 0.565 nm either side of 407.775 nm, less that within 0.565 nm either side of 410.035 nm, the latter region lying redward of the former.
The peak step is 2.3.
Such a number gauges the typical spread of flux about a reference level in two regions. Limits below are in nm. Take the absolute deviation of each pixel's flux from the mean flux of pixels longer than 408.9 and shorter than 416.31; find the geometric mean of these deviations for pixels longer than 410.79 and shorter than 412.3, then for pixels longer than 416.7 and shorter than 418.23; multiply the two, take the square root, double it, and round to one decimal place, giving 2.1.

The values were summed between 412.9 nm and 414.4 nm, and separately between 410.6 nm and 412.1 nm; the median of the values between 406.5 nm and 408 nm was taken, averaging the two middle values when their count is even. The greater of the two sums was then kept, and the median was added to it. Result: 158.1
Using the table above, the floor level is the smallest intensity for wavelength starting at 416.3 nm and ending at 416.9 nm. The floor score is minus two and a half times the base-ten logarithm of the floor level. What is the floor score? -2.98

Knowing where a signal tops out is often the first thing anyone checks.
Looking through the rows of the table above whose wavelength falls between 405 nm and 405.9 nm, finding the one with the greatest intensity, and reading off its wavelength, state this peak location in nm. 405.058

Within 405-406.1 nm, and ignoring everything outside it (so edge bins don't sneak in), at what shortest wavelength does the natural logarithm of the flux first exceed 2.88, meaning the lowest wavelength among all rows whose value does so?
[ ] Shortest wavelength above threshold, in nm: 405.058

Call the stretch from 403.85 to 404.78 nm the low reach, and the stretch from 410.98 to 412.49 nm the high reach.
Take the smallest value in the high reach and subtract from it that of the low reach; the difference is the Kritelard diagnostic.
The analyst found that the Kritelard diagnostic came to -7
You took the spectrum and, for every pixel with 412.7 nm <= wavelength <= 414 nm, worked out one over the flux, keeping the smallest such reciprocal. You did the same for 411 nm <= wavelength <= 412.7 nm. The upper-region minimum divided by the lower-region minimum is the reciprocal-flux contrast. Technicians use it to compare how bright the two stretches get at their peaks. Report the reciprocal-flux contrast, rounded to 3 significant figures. 1.01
